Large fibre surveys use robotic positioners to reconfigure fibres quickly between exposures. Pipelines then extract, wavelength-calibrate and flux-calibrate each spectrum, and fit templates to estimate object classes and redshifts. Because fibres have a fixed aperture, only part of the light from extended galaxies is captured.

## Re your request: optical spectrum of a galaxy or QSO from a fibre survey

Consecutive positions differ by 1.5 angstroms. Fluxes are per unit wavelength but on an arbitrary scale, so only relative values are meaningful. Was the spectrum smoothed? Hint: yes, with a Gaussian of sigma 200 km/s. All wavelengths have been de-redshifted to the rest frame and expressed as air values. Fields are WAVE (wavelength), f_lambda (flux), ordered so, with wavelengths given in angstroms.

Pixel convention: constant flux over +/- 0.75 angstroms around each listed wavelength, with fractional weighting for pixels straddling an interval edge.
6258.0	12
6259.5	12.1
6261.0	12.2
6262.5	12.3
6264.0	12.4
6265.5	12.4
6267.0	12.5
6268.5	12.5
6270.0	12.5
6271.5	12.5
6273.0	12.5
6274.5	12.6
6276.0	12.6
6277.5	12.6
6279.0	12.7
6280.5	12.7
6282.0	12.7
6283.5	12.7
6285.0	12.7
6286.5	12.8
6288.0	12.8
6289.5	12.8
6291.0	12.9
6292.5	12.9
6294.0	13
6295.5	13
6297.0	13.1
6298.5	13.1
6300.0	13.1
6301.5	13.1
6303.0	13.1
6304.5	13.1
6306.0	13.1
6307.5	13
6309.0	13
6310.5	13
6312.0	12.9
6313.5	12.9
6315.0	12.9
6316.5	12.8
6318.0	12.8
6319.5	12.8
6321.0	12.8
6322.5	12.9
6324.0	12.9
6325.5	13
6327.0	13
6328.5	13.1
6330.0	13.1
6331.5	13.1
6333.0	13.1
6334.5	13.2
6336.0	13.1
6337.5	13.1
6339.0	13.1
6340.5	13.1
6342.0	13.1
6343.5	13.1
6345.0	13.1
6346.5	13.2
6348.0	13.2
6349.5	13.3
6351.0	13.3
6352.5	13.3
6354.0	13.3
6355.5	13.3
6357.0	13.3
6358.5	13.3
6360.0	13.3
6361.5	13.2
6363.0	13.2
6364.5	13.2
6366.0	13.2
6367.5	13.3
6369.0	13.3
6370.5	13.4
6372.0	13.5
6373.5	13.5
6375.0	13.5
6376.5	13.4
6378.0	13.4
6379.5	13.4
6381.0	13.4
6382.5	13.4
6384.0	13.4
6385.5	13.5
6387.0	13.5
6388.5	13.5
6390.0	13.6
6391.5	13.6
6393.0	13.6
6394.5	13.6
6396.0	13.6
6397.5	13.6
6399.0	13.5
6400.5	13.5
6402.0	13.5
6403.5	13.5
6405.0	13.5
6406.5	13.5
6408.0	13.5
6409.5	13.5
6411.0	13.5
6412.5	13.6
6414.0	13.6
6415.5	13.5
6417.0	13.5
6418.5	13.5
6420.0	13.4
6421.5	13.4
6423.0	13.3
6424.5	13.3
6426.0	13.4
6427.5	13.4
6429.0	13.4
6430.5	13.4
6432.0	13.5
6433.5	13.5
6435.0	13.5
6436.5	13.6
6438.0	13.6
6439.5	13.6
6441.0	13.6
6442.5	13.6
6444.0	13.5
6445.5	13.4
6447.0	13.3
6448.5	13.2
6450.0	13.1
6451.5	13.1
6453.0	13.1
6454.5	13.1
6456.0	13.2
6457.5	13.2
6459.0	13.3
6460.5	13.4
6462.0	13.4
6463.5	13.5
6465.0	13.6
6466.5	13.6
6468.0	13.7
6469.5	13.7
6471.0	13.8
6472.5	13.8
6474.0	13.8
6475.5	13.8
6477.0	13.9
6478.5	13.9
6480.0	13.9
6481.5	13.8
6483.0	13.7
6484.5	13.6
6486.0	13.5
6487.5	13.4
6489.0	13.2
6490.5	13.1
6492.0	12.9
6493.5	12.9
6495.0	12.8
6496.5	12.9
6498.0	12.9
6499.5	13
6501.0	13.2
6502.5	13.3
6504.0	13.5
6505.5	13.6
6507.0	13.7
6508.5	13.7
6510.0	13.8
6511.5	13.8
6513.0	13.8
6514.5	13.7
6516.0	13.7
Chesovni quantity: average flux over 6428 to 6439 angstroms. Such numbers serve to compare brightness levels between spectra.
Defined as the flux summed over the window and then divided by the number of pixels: 13.50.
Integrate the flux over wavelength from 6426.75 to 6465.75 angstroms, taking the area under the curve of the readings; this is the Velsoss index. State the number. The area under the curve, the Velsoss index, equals 522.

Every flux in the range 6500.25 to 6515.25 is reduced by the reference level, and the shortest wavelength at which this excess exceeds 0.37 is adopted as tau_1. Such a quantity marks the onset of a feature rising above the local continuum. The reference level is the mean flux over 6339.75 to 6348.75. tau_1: 6505.5 angstroms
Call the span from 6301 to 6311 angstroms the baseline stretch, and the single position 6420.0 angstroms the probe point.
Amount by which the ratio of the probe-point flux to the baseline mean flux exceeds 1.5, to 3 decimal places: -0.474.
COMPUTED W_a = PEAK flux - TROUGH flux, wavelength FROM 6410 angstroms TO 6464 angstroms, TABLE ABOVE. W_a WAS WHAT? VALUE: 0.50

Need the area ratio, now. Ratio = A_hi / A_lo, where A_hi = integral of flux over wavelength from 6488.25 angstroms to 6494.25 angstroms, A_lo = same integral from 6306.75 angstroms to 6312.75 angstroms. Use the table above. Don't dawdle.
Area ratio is 1.00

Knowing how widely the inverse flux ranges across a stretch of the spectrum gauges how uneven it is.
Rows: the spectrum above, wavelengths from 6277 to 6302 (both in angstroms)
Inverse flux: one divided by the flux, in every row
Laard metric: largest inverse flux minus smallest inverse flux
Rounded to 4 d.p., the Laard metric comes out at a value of 0.0030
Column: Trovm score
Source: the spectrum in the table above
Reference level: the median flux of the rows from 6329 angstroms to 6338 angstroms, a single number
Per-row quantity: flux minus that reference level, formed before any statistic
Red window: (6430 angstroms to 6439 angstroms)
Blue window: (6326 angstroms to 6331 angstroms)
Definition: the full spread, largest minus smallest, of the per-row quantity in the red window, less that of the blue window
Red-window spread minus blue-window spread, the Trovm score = 0.10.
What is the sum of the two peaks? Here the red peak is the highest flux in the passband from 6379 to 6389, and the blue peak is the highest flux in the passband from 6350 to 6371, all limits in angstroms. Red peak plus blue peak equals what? 26.9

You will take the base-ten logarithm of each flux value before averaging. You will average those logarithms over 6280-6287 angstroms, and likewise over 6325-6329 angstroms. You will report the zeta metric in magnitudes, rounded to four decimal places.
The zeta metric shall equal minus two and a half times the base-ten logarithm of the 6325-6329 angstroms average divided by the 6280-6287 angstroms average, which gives -0.0103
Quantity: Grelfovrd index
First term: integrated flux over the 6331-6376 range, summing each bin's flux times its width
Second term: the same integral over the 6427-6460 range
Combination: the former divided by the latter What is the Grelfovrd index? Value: 1.35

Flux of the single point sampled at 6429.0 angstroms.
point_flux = 13.4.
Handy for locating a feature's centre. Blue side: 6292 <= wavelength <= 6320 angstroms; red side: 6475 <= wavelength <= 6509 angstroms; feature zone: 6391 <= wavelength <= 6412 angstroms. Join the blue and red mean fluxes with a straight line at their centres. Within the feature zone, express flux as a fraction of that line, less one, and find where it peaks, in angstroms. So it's 6391.5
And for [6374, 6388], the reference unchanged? 6375.0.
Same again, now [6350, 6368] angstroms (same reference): 6351.0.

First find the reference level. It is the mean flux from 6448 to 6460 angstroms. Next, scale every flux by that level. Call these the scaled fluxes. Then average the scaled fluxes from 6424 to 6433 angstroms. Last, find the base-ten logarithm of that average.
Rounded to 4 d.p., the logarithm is 0.0078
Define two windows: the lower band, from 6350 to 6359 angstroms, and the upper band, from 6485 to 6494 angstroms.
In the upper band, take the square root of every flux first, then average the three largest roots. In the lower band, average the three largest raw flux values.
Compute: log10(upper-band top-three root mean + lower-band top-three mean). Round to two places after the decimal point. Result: 1.23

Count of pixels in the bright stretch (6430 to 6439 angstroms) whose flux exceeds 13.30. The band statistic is 6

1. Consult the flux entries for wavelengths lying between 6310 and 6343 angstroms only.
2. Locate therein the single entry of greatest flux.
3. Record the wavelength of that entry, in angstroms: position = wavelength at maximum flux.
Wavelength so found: 6334.5 angstroms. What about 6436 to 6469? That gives 6468.0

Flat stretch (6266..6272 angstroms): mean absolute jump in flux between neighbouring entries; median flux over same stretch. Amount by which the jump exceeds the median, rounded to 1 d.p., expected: -12.5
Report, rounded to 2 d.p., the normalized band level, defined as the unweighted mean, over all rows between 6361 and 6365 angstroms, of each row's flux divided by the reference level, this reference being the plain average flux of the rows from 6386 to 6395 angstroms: 0.97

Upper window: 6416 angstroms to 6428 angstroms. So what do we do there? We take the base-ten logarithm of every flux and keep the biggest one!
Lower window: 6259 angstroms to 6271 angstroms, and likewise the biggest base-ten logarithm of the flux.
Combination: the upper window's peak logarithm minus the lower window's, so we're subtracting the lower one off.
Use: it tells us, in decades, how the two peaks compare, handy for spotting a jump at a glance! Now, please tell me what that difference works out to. 0.033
